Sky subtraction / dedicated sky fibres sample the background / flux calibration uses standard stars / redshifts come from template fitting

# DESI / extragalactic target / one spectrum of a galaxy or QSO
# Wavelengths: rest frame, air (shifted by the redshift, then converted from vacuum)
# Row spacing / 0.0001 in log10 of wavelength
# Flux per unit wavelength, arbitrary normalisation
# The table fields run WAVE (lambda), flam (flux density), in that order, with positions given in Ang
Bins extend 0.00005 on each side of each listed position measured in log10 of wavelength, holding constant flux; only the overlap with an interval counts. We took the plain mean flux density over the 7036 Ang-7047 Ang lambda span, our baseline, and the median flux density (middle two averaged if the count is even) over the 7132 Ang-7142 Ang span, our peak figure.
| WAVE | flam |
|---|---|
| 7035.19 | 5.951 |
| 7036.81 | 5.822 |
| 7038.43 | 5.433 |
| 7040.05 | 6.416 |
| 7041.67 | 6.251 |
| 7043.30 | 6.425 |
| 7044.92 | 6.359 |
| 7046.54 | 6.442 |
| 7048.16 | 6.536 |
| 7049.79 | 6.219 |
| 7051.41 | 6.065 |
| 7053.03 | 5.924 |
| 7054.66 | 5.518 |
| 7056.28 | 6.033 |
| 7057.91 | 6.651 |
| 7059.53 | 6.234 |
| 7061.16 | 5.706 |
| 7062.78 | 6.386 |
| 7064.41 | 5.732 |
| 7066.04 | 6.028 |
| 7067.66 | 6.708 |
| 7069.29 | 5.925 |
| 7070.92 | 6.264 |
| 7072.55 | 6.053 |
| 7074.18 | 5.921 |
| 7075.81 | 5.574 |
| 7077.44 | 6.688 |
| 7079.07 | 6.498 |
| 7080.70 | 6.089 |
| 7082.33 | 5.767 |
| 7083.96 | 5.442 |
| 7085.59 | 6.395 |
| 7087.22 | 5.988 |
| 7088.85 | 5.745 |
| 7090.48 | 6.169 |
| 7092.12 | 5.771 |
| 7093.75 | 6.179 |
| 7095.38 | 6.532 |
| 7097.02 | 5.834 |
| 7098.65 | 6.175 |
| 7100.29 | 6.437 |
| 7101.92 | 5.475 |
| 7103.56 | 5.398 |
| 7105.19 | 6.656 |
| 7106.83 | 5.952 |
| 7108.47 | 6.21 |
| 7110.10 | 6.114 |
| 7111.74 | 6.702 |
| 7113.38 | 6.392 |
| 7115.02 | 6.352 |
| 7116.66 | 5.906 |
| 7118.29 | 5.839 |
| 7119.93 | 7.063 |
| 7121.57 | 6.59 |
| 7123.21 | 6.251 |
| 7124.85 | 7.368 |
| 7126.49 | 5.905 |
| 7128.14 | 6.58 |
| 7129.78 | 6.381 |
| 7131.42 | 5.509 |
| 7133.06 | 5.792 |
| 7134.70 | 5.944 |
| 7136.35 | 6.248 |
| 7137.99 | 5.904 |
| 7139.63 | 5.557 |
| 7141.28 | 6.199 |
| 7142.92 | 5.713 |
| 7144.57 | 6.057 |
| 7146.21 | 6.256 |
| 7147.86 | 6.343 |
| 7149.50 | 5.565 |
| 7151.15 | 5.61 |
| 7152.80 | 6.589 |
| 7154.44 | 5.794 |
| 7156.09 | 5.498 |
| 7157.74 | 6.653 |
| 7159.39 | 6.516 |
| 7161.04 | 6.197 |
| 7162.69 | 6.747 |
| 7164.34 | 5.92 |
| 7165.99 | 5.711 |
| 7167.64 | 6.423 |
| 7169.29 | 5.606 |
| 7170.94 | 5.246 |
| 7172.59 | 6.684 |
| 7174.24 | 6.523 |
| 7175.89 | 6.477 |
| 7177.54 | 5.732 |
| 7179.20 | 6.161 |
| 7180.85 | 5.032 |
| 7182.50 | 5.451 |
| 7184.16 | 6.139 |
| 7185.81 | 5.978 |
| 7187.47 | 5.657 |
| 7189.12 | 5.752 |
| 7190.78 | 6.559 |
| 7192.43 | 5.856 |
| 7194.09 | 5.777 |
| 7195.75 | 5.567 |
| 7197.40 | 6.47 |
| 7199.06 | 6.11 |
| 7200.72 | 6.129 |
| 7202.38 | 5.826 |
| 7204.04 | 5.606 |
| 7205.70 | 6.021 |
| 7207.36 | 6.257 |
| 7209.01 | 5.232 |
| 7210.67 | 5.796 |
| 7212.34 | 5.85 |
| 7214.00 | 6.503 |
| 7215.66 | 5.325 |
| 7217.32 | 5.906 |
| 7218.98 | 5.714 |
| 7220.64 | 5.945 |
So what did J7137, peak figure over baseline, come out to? 0.96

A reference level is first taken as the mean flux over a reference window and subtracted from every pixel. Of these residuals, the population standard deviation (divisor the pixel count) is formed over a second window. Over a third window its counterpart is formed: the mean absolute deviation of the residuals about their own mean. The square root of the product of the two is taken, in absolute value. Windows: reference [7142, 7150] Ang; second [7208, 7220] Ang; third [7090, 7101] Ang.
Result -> 0.28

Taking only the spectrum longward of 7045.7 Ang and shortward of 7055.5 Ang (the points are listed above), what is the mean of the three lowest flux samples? 5.84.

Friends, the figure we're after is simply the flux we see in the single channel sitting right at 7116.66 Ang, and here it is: 5.906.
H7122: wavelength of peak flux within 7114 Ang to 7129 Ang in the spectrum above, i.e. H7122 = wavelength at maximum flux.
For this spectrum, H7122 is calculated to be 7124.85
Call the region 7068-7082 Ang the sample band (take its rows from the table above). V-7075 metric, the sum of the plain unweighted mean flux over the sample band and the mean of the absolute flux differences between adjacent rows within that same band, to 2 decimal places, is 6.52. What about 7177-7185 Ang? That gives 6.37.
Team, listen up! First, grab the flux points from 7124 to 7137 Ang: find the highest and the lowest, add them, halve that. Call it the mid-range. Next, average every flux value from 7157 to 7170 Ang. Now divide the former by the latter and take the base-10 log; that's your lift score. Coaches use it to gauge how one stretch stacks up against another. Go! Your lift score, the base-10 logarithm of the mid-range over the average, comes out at 0.015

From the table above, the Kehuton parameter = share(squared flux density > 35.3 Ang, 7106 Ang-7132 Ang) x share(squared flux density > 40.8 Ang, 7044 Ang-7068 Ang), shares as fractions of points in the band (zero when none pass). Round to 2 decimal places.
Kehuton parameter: 0.20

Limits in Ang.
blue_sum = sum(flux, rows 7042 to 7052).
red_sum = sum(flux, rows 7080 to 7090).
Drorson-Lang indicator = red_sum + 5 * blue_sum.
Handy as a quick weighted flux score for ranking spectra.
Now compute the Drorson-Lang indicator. 226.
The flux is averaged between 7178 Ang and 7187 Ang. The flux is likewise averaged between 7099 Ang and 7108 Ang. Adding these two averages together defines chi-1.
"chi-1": 11.7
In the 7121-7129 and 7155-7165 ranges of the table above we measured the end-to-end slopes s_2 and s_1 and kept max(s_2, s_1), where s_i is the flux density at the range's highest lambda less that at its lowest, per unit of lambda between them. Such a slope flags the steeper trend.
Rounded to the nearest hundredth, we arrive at 0.05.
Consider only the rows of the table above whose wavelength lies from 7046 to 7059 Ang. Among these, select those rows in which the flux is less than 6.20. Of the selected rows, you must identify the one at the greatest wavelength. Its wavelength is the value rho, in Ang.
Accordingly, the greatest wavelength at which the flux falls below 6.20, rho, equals 7056.28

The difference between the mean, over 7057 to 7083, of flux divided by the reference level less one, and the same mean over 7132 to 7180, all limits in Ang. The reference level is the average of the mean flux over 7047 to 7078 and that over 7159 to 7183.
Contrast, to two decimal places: 0.01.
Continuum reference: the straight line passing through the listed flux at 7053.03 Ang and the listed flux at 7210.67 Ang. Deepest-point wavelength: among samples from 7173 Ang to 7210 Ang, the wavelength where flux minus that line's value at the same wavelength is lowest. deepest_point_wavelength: 7180.85 Ang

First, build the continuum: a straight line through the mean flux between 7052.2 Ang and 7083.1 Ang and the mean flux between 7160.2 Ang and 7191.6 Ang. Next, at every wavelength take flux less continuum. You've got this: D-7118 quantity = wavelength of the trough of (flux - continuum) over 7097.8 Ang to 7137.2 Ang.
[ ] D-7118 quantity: 7103.56 Ang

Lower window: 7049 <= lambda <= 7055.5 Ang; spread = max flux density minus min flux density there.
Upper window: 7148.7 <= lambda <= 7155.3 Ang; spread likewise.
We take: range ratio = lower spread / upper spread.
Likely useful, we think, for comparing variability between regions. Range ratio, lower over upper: 0.68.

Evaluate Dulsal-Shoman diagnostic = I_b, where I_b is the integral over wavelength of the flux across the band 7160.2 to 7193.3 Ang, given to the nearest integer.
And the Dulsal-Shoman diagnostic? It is 198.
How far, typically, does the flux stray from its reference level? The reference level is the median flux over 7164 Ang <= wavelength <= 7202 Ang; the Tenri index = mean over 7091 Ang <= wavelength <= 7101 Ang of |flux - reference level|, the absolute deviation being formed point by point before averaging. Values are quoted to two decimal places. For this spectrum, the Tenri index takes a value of 0.31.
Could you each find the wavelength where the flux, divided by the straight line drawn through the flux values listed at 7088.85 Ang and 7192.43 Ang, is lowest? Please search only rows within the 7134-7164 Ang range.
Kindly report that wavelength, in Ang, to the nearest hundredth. 7156.09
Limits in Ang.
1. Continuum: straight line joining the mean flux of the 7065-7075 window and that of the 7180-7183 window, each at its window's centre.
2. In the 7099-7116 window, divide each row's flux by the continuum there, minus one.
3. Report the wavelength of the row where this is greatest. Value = 7111.74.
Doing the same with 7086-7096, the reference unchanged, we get 7095.38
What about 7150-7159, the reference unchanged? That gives 7157.74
